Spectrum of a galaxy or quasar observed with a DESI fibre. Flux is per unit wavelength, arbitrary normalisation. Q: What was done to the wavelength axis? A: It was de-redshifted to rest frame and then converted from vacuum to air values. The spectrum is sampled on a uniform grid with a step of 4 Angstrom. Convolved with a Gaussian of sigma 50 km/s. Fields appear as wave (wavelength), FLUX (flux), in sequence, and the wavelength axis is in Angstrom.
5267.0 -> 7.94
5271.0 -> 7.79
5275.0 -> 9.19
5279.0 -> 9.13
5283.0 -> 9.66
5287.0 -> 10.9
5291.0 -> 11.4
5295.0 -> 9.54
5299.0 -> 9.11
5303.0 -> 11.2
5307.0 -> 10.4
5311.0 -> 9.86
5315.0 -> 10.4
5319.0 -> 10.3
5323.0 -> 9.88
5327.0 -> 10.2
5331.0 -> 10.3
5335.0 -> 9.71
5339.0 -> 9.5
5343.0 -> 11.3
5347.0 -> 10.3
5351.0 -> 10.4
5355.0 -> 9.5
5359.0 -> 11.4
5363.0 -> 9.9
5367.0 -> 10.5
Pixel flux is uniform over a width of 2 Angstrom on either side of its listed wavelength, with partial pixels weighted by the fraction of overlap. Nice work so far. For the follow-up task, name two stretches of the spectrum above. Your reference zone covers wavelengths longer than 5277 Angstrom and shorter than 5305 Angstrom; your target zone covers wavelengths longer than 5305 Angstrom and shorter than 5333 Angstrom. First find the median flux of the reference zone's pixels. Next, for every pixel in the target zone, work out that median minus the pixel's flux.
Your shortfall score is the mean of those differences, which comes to -0.5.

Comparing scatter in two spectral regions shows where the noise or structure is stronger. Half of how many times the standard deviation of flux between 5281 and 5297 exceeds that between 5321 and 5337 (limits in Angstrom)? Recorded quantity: 1.7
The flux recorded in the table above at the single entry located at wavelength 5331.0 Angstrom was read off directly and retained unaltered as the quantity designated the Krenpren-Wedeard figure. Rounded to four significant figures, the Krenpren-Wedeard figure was 10.30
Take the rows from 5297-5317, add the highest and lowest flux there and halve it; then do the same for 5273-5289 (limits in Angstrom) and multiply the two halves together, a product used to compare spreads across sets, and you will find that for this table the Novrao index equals 101.7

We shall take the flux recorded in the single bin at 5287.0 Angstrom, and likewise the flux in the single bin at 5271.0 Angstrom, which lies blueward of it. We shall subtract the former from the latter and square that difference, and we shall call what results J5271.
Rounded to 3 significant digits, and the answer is 9.67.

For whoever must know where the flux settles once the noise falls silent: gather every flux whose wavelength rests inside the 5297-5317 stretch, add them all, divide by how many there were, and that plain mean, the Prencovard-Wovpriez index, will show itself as 10.2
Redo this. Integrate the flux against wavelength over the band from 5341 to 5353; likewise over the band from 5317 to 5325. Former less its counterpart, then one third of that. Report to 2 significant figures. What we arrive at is 16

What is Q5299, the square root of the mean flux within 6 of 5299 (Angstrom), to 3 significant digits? 3.15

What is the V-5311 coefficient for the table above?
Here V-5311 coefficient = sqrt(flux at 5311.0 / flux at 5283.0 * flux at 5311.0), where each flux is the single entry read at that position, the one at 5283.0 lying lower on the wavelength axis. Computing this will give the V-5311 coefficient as 3.17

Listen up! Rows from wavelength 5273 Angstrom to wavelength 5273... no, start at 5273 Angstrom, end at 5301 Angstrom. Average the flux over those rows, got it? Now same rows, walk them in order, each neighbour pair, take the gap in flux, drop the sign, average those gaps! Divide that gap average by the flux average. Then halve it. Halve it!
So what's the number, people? 0.039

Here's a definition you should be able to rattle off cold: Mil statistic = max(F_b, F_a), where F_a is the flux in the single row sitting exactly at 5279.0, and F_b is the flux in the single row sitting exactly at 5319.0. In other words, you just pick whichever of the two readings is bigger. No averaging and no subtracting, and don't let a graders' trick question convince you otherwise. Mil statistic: 10.3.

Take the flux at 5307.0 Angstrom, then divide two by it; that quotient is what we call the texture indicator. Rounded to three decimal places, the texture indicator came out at 0.192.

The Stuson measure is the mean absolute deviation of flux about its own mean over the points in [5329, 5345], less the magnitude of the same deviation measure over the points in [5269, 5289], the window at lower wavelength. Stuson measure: -0.2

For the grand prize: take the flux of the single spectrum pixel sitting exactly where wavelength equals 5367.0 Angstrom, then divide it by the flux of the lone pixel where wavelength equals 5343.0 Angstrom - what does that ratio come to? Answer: 0.93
